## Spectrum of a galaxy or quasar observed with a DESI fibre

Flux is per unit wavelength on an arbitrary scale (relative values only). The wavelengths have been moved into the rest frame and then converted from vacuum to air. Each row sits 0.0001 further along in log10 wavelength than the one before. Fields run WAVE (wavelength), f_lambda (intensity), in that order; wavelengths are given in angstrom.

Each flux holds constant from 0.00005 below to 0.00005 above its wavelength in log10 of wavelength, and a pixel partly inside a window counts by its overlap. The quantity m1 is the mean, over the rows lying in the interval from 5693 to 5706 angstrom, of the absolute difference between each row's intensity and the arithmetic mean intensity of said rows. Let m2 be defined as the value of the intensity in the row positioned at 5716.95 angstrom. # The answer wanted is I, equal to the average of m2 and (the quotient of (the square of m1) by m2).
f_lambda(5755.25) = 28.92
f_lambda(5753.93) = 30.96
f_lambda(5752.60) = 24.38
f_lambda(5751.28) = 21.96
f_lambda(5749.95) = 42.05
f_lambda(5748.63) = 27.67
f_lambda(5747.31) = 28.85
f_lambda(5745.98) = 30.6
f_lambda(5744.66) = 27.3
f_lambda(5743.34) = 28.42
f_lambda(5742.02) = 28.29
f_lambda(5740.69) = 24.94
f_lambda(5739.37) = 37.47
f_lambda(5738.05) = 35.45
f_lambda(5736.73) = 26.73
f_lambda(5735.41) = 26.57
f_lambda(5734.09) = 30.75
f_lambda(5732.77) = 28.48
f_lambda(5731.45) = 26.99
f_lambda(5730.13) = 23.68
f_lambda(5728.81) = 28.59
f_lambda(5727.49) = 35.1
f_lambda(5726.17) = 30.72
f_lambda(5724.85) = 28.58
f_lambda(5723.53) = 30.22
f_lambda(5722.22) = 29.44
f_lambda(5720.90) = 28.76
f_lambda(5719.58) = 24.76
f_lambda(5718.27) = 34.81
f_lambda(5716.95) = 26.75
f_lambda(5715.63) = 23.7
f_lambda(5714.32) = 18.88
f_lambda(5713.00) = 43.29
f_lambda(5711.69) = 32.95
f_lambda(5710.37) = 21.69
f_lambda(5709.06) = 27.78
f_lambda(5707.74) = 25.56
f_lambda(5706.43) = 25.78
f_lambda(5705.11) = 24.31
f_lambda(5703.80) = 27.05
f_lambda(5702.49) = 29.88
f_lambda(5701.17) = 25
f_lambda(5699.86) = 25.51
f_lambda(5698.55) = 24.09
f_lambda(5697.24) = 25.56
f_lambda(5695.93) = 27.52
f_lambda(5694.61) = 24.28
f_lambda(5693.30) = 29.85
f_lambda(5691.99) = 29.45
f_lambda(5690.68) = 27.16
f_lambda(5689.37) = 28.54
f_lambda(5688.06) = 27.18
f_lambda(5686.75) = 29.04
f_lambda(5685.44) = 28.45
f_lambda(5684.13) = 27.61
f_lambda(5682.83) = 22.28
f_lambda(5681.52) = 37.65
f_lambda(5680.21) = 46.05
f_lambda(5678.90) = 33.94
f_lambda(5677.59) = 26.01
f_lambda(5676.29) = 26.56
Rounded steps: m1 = 1.8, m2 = 26.75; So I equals 13.4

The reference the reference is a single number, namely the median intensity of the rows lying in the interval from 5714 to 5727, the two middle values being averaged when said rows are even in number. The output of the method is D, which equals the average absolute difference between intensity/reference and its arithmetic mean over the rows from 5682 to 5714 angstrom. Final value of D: 0.093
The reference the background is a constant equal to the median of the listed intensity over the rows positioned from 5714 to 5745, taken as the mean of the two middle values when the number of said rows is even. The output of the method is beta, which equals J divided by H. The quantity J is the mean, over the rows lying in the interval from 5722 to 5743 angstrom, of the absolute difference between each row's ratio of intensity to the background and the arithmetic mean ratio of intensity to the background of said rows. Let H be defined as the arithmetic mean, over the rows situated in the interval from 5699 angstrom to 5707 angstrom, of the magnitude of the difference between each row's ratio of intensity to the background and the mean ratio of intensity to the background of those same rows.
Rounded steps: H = 0.05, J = 0.10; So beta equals 1.9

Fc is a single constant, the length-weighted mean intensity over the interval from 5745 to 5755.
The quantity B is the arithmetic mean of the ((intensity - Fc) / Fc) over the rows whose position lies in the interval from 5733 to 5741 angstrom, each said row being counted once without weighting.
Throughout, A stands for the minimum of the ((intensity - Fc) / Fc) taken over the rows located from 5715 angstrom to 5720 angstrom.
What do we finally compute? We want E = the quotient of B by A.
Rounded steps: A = -0.19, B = 0.03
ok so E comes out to -0.2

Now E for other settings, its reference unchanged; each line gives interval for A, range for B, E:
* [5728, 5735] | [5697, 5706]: 0.6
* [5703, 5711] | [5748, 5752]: -0.1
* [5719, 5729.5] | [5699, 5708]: 0.7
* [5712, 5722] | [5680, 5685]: -0.4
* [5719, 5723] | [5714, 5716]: 1.7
